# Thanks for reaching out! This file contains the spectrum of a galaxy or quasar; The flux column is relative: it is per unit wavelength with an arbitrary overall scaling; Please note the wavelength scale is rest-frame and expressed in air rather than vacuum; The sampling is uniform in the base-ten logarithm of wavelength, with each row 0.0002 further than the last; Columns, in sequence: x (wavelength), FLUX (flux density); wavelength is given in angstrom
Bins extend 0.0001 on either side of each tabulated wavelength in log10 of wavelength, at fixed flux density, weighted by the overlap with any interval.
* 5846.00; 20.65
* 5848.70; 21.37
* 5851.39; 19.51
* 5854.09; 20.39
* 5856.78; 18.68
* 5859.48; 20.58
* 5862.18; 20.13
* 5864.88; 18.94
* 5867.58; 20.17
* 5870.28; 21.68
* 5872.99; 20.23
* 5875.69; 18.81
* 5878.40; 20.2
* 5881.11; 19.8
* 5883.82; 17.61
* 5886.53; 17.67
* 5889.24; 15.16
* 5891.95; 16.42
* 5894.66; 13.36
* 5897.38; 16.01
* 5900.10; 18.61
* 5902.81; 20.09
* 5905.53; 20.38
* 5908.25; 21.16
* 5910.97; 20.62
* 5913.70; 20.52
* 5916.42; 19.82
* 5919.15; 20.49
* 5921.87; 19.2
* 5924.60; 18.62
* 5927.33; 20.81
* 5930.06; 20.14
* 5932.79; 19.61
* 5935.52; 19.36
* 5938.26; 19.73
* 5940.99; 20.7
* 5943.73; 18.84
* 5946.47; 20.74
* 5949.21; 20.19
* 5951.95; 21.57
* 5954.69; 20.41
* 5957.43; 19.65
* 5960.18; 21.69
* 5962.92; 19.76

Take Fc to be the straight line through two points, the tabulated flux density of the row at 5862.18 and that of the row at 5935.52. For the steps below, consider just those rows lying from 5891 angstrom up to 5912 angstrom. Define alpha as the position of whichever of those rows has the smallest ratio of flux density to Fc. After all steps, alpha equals 5894.66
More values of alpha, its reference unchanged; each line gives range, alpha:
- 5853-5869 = 5856.78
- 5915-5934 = 5924.60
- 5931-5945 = 5943.73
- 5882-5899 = 5894.66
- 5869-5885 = 5883.82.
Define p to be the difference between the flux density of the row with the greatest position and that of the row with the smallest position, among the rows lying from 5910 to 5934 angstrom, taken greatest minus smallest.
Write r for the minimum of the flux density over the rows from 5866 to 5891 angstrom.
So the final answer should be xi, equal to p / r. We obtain -0.07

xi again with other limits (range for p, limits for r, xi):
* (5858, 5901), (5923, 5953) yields -0.11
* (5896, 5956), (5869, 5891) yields 0.29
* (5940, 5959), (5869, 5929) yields -0.08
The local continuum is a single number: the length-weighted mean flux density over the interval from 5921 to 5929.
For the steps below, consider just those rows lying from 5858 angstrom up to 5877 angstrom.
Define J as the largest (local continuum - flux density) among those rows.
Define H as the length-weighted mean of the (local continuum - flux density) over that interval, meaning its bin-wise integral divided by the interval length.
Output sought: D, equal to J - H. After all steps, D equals 1.3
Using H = -0.49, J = 0.77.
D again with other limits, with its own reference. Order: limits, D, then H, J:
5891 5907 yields 4.2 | 2.05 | 6.22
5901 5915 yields 0.4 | -0.91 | -0.51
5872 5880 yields 0.9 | -0.15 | 0.77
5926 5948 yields 1.2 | -0.41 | 0.74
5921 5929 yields 1.0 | -0.01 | 0.96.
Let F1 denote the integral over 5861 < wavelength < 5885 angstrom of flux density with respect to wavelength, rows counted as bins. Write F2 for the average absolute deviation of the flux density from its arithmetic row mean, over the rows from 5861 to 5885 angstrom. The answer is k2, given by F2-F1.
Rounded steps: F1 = 474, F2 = 0.9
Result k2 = -473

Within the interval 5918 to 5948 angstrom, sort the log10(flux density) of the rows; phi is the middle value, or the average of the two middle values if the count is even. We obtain 1.30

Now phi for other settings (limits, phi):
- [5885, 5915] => 1.27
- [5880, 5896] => 1.23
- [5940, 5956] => 1.31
